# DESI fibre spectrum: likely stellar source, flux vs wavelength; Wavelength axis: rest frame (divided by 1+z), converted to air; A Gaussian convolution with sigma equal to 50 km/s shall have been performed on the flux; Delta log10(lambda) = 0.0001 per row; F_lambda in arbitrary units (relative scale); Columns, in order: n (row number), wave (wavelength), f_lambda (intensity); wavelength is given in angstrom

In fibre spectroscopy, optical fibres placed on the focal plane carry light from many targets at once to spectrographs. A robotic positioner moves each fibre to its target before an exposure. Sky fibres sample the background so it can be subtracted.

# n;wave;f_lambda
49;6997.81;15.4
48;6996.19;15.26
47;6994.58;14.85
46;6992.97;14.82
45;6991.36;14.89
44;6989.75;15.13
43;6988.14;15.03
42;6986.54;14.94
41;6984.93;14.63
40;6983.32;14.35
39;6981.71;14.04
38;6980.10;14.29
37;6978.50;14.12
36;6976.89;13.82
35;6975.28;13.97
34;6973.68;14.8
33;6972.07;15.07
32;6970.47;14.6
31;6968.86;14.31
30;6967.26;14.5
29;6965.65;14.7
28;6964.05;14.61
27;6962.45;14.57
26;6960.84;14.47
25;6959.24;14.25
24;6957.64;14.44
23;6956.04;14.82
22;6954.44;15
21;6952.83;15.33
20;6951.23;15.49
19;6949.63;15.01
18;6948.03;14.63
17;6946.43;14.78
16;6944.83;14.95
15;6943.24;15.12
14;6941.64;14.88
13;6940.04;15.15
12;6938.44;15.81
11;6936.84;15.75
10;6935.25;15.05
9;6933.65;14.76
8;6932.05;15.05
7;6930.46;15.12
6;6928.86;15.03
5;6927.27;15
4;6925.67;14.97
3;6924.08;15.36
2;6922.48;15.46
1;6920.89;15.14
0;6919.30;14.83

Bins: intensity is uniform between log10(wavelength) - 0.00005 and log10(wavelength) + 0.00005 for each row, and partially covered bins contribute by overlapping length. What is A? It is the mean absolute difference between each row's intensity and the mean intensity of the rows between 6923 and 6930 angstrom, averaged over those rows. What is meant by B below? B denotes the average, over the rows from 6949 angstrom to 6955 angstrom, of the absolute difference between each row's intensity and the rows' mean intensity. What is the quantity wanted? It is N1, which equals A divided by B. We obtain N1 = 0.7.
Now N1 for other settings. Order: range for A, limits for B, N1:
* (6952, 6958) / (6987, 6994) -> 2.4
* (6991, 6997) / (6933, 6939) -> 0.3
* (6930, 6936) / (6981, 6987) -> 0.4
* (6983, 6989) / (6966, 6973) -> 1.1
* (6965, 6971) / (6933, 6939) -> 0.3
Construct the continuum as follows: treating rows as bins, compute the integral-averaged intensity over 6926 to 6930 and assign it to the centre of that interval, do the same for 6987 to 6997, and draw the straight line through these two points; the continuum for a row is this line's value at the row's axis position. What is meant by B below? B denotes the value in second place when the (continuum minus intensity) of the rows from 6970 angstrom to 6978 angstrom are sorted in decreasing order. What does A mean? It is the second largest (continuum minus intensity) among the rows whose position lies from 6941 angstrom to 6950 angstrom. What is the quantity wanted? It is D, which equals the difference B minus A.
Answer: 0.81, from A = 0.22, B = 1.03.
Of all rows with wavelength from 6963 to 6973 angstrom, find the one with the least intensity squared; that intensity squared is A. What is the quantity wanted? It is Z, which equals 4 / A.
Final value 0.0195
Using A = 205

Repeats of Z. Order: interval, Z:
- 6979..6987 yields 0.0203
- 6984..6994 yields 0.0187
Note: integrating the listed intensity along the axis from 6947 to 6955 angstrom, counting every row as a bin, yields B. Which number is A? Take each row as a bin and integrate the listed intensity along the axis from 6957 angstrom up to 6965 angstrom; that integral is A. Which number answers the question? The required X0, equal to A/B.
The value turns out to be 0.96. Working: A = 116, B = 121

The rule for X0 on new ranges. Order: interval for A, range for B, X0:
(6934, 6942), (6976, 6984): 1.09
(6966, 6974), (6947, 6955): 0.97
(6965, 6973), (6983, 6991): 0.98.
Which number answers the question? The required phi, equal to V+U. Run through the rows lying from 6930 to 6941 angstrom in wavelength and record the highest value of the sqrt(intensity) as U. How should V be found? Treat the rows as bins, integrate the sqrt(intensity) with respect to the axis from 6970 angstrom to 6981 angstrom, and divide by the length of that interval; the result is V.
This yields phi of 7.768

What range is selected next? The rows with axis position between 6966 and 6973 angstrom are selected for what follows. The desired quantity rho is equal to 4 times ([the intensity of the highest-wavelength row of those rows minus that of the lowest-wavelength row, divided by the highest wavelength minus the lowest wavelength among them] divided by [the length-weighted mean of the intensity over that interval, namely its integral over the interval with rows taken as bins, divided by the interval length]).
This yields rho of 0.032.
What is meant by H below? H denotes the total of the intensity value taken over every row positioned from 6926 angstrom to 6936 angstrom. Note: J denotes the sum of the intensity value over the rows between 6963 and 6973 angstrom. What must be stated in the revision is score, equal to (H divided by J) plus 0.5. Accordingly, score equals 1.53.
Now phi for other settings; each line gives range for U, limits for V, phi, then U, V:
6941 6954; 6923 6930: 7.819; 3.94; 3.88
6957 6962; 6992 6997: 7.671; 3.80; 3.87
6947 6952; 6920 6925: 7.852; 3.94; 3.92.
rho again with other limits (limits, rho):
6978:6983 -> -0.007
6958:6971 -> 0.009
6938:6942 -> -0.076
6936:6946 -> -0.026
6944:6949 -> -0.027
